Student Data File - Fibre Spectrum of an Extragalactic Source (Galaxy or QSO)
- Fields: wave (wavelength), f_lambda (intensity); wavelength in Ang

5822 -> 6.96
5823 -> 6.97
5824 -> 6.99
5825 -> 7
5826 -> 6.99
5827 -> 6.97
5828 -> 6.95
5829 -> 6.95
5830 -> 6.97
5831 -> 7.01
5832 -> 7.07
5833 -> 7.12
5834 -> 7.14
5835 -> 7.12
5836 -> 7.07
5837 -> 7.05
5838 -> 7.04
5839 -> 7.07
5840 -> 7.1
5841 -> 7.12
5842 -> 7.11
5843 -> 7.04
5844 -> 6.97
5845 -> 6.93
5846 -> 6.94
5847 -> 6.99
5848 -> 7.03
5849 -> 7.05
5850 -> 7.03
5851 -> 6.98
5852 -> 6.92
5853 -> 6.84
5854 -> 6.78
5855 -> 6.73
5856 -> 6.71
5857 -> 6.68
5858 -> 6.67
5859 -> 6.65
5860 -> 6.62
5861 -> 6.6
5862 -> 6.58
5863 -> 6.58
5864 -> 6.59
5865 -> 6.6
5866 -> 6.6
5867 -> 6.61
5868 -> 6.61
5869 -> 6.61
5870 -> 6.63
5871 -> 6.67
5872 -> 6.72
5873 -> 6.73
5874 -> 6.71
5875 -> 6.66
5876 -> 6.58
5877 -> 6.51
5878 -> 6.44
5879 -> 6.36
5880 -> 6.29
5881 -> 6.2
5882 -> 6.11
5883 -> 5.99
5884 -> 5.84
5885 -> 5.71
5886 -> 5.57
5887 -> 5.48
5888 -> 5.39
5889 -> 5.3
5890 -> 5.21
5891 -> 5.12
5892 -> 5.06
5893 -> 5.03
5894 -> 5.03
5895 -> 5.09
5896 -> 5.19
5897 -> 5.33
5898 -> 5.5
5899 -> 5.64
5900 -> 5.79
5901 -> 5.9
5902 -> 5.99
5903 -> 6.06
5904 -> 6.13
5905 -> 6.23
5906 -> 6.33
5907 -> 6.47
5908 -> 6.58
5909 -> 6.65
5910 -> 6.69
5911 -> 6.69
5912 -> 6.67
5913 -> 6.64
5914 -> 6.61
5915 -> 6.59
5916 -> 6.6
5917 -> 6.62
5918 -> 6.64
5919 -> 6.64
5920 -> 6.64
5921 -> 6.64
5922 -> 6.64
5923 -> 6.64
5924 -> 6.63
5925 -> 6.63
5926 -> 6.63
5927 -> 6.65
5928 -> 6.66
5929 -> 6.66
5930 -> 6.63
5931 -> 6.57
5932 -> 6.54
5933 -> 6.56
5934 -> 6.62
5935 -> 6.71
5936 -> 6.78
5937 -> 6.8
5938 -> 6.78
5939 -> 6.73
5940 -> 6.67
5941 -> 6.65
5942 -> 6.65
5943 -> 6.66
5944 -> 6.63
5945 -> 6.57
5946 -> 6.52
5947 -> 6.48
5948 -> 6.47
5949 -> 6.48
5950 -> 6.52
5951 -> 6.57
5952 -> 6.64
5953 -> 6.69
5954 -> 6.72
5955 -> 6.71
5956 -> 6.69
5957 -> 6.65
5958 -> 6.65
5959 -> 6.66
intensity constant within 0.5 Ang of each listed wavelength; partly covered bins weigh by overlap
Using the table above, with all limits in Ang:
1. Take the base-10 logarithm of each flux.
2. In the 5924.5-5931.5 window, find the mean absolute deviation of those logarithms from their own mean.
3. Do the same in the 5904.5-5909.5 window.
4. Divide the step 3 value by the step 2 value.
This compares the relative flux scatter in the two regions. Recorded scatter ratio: 7.0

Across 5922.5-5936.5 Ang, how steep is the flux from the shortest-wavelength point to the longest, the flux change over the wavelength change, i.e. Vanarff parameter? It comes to 0.011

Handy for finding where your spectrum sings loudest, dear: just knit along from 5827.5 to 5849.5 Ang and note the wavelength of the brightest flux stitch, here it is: 5834 Ang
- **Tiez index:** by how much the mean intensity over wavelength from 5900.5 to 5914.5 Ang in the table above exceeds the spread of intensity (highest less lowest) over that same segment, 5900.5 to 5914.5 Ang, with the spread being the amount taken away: 5.61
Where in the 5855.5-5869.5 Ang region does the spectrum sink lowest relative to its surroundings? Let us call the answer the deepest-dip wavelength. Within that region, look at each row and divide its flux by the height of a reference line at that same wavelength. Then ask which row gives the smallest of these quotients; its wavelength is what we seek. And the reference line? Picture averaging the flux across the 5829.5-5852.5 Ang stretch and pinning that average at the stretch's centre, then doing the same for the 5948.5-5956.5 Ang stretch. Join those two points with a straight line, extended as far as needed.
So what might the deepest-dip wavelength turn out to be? 5862 Ang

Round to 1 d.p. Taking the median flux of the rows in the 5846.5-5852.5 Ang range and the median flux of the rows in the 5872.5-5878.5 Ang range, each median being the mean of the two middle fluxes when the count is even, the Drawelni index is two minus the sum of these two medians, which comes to -11.6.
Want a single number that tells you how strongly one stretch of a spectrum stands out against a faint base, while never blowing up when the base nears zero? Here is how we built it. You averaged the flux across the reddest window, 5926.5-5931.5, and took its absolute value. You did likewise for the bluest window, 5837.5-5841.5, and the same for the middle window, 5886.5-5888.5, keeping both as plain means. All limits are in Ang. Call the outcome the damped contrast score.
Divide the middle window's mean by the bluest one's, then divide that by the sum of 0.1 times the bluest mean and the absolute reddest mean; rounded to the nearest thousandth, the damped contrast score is 0.105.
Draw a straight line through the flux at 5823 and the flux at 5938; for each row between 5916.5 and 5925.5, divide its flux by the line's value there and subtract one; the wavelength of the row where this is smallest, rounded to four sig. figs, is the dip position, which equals 5917 Ang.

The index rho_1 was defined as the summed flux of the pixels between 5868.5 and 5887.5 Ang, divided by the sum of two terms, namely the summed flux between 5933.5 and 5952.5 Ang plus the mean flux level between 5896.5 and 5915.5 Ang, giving 0.91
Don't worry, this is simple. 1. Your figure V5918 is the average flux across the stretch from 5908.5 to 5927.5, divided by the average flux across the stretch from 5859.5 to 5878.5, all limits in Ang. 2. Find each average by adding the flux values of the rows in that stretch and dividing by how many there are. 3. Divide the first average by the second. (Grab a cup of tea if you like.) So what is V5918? 1.00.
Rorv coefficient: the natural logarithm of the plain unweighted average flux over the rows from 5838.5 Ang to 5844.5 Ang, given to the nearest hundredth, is 1.96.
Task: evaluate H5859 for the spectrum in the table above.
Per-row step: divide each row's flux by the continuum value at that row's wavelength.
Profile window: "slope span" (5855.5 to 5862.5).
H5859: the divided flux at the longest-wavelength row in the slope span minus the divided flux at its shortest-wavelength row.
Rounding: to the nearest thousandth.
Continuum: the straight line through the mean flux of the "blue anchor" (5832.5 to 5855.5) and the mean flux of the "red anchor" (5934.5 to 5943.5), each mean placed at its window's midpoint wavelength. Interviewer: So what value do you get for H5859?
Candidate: -0.016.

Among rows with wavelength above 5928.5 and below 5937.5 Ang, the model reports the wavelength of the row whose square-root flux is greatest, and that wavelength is 5937 Ang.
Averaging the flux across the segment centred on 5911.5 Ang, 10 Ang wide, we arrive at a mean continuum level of 6.62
